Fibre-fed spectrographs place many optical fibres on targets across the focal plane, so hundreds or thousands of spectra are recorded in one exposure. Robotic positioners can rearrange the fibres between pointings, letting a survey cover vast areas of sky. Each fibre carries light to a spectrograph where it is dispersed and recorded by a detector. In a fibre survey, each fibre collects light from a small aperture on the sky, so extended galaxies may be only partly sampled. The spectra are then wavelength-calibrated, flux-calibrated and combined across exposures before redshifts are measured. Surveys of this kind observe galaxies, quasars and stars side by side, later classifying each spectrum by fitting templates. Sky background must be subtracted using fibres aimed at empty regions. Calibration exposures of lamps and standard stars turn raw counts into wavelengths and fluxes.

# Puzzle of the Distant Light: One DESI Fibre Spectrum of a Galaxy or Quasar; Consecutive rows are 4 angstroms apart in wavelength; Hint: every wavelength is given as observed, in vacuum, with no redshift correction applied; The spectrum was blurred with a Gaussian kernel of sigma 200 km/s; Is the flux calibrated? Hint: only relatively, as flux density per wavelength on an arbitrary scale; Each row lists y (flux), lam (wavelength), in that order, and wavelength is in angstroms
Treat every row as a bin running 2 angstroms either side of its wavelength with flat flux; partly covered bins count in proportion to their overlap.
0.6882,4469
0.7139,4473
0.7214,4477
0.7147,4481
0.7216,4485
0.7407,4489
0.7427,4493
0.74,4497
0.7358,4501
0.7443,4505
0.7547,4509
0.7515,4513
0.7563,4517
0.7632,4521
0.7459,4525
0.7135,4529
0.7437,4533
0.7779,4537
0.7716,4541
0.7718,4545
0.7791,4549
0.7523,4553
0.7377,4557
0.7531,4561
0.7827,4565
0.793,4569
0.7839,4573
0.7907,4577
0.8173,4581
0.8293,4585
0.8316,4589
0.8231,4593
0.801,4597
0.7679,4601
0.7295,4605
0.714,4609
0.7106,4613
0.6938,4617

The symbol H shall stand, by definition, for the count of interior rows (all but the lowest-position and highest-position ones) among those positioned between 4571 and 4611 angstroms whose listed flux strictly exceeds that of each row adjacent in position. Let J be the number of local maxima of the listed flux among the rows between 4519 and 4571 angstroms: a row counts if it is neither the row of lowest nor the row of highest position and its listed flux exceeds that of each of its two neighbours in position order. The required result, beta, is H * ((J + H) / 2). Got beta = 1.50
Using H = 1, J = 2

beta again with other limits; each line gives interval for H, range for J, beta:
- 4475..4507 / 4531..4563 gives 1.50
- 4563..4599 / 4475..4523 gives 4.00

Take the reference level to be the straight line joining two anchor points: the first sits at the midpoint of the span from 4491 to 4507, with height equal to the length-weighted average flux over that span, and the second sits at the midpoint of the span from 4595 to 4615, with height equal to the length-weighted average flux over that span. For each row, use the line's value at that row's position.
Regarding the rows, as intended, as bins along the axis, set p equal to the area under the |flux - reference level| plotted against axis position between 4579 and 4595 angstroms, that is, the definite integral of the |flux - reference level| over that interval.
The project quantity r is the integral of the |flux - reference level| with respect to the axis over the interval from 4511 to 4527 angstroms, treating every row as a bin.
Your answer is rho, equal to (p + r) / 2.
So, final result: 0.8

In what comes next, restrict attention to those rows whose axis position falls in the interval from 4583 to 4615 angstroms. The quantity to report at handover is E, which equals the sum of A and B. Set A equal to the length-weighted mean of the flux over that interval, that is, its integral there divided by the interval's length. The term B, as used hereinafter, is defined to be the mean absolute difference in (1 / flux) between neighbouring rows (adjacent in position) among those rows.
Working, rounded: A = 0.78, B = 0.030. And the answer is 0.81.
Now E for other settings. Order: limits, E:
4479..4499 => 0.75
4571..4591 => 0.83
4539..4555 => 0.79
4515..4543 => 0.79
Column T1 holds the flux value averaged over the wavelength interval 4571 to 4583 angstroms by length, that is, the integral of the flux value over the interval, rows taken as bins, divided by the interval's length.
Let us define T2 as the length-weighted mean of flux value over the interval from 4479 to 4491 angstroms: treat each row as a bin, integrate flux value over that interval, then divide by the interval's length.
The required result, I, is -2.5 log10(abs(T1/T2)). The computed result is -0.10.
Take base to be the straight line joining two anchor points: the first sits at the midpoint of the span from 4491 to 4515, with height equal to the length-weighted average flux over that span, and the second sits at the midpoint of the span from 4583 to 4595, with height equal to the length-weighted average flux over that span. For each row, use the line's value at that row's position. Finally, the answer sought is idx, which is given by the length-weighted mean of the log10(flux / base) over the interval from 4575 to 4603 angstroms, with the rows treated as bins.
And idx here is -0.010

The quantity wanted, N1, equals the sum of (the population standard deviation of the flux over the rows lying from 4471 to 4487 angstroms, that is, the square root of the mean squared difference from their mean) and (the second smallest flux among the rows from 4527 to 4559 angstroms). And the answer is 0.741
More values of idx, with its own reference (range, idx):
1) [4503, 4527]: -0.002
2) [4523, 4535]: -0.021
